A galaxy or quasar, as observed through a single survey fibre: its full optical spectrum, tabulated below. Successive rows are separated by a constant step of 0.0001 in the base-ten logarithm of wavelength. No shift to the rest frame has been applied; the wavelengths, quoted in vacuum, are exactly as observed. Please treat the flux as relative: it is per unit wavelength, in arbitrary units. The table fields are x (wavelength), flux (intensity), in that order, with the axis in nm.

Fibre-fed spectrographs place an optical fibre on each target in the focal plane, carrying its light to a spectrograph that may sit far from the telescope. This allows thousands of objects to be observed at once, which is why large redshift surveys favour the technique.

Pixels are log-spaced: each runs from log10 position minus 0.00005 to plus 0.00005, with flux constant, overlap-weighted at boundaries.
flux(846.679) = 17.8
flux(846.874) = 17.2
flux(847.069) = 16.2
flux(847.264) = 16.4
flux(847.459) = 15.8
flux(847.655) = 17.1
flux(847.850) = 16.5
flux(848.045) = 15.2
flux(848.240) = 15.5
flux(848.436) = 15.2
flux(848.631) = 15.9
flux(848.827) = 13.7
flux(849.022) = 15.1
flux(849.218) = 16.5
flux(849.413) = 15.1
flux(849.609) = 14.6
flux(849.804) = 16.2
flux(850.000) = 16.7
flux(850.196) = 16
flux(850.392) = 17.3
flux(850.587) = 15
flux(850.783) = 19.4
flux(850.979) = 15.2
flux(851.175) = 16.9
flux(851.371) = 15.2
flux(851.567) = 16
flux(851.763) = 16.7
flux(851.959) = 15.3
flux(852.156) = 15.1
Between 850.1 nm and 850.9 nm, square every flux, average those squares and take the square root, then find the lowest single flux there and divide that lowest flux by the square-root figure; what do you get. 0.882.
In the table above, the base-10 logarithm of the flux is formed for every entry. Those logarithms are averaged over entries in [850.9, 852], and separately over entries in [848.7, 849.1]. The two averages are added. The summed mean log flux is 2.36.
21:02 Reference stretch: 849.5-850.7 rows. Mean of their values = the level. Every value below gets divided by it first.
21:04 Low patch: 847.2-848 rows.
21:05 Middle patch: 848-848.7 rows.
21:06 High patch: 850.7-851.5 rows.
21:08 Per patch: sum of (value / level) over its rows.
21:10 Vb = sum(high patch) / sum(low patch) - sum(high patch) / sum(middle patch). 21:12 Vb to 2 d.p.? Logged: -0.07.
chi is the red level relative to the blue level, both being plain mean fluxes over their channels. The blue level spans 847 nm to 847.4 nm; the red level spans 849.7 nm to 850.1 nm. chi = 1.01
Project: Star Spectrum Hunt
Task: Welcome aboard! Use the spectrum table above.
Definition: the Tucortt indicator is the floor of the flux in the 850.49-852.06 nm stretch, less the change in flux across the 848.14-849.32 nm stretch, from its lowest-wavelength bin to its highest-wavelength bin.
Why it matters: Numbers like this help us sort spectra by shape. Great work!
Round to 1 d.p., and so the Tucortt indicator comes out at 14.0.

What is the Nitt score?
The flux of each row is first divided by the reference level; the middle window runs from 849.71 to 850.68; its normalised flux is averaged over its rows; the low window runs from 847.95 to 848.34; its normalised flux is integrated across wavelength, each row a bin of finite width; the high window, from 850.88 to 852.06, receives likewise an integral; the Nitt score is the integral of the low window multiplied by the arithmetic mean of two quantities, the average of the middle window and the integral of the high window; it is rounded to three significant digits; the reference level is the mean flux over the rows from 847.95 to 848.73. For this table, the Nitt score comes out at 0.439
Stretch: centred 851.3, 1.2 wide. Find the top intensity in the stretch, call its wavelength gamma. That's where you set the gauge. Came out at 850.783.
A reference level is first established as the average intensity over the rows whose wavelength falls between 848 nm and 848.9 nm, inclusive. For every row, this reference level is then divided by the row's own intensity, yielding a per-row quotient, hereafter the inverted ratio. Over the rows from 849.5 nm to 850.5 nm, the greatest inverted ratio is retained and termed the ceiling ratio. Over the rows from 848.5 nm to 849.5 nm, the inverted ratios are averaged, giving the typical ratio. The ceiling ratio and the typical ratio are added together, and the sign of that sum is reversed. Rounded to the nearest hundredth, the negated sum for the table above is -2.03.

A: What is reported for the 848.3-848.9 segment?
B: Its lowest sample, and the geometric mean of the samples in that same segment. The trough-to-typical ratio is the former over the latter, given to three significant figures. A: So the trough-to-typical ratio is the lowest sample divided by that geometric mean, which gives 0.919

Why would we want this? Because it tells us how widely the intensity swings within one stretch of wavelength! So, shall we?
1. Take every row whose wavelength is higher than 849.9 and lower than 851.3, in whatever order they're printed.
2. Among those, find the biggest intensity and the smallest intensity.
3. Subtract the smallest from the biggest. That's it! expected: 4.4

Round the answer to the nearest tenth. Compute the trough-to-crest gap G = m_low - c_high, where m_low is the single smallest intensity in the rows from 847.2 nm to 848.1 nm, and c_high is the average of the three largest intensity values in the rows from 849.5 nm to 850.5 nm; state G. -1.5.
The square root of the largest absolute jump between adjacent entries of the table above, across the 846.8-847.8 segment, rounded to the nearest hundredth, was 1.14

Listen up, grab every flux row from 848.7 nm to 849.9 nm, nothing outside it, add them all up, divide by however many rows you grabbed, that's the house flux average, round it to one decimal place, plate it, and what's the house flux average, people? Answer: 15.2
